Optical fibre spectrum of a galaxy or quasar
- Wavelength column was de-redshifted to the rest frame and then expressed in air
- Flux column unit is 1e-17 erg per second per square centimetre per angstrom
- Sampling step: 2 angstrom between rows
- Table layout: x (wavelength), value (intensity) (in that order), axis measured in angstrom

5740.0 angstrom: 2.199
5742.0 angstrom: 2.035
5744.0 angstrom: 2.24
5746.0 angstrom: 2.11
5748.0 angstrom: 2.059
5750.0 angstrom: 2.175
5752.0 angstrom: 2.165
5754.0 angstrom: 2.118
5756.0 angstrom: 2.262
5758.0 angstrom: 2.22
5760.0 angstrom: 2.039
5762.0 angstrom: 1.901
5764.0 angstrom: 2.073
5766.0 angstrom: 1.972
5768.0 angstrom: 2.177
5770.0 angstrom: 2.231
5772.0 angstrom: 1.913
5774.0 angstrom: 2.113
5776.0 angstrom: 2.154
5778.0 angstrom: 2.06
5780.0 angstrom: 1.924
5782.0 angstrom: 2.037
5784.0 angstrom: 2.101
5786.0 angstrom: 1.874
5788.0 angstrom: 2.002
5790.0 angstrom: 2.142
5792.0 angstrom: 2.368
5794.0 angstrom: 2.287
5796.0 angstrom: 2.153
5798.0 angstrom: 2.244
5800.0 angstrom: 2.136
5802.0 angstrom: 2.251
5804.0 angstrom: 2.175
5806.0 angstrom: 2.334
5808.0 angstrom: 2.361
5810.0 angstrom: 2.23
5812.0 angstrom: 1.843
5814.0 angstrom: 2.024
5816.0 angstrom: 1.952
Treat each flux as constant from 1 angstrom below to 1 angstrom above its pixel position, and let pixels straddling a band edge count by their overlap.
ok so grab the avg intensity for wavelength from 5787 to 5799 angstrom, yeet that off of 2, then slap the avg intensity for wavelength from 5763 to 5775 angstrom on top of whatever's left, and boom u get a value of 1.88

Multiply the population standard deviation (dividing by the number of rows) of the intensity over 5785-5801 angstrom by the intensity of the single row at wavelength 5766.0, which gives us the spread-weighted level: 0.290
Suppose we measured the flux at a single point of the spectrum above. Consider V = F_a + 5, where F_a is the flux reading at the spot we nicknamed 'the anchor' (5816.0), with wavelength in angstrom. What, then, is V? 6.95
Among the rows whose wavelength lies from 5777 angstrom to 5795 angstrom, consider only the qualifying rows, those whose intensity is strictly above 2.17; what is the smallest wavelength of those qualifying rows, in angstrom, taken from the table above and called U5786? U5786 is 5792.0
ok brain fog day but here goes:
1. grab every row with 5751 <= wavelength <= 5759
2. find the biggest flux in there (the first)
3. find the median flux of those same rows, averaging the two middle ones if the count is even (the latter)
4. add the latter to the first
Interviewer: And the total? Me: 4.45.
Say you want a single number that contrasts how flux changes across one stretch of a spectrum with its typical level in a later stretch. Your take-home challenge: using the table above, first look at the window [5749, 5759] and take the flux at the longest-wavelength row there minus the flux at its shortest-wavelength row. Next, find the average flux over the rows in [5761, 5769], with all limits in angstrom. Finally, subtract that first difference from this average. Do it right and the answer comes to 1.99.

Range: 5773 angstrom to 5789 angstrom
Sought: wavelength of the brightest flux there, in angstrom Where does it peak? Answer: 5776.0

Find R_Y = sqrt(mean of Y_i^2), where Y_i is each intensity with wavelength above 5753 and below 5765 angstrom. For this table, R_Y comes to 2.11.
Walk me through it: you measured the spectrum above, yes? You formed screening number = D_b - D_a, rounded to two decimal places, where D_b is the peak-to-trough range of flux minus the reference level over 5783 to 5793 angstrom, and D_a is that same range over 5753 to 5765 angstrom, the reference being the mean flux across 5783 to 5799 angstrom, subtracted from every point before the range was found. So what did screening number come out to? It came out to 0.13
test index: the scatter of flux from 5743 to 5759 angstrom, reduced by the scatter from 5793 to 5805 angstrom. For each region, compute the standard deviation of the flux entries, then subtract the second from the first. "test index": 0.01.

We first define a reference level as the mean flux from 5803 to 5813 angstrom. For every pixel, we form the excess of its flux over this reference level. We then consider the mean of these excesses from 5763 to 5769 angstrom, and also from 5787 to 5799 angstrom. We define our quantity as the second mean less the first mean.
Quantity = 0.13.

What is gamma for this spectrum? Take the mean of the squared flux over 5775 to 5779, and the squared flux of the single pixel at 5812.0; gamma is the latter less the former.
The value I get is -1.0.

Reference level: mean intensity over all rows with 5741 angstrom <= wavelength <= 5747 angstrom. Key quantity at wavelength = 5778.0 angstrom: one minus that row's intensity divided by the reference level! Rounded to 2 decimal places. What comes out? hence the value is 0.03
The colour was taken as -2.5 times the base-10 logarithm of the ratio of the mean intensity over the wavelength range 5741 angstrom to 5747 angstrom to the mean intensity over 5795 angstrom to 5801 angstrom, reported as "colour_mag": 0.02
